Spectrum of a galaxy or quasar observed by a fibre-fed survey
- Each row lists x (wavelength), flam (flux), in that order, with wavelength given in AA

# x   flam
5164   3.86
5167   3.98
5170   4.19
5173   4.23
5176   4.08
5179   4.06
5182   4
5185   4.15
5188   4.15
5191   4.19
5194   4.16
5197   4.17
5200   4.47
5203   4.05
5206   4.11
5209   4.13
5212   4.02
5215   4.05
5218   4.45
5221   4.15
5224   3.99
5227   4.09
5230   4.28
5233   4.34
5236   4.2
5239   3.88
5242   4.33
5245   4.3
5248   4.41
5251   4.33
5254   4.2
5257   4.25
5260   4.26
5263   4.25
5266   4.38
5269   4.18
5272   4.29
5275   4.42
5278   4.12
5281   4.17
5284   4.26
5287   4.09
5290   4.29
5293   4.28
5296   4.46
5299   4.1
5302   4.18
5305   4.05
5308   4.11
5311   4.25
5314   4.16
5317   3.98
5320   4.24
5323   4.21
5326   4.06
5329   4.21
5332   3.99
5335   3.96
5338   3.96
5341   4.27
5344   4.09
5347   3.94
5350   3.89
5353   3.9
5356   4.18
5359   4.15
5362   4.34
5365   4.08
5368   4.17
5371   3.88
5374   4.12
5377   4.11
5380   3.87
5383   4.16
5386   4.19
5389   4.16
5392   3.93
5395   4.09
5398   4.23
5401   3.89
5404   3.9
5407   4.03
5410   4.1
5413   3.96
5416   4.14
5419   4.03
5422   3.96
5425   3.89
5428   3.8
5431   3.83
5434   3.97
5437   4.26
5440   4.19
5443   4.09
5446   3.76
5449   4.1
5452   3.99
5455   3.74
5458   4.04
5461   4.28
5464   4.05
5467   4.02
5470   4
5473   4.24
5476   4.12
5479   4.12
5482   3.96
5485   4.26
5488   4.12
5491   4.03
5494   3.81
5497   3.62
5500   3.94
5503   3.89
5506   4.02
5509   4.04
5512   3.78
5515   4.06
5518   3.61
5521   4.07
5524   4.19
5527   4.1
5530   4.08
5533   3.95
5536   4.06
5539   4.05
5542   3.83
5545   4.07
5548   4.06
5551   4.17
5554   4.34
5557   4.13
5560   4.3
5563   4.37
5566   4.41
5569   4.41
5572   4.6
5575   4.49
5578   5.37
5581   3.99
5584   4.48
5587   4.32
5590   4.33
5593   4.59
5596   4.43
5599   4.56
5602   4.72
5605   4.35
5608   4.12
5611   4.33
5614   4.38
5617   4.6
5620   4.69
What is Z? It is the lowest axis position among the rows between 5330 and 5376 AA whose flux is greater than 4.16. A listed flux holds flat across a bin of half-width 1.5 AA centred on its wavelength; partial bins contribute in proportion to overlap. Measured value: 5341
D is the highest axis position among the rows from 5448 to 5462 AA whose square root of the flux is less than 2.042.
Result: 5458 AA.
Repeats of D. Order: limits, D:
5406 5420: 5419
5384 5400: 5395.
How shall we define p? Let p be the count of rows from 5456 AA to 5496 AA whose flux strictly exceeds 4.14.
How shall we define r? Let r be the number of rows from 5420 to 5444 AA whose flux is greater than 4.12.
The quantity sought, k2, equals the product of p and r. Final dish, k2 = 6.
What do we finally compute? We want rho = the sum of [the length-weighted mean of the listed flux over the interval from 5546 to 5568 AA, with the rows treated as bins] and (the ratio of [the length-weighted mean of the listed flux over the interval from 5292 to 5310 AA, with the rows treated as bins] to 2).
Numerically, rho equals 6.35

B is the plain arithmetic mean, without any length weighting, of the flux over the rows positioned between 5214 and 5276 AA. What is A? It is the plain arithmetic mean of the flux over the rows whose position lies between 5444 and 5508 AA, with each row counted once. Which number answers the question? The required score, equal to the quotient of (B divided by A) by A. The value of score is 0.26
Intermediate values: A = 4.01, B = 4.24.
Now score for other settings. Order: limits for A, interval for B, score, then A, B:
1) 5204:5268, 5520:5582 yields 0.24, 4.21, 4.24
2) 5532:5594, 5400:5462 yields 0.22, 4.30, 4.00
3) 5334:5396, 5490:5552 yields 0.24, 4.07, 3.97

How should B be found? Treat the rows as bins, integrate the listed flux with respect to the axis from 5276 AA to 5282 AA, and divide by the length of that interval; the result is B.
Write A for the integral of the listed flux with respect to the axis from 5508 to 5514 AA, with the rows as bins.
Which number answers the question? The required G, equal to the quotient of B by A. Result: 0.18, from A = 23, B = 4.2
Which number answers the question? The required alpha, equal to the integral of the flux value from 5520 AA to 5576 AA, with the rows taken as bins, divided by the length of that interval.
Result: 4.19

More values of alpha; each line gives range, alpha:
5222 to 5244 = 4.16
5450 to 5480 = 4.06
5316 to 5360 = 4.07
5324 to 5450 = 4.04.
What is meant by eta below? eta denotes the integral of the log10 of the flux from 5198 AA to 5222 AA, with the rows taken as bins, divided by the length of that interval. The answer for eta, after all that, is 0.621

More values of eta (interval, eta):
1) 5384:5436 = 0.603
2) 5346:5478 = 0.606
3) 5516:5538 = 0.603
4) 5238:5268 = 0.630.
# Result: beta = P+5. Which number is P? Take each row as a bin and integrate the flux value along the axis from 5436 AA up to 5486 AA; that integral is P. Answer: 208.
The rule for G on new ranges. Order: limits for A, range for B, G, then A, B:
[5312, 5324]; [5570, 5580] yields 0.10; 50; 4.8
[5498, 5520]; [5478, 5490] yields 0.05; 86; 4.1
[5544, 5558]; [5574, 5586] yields 0.08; 58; 4.6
